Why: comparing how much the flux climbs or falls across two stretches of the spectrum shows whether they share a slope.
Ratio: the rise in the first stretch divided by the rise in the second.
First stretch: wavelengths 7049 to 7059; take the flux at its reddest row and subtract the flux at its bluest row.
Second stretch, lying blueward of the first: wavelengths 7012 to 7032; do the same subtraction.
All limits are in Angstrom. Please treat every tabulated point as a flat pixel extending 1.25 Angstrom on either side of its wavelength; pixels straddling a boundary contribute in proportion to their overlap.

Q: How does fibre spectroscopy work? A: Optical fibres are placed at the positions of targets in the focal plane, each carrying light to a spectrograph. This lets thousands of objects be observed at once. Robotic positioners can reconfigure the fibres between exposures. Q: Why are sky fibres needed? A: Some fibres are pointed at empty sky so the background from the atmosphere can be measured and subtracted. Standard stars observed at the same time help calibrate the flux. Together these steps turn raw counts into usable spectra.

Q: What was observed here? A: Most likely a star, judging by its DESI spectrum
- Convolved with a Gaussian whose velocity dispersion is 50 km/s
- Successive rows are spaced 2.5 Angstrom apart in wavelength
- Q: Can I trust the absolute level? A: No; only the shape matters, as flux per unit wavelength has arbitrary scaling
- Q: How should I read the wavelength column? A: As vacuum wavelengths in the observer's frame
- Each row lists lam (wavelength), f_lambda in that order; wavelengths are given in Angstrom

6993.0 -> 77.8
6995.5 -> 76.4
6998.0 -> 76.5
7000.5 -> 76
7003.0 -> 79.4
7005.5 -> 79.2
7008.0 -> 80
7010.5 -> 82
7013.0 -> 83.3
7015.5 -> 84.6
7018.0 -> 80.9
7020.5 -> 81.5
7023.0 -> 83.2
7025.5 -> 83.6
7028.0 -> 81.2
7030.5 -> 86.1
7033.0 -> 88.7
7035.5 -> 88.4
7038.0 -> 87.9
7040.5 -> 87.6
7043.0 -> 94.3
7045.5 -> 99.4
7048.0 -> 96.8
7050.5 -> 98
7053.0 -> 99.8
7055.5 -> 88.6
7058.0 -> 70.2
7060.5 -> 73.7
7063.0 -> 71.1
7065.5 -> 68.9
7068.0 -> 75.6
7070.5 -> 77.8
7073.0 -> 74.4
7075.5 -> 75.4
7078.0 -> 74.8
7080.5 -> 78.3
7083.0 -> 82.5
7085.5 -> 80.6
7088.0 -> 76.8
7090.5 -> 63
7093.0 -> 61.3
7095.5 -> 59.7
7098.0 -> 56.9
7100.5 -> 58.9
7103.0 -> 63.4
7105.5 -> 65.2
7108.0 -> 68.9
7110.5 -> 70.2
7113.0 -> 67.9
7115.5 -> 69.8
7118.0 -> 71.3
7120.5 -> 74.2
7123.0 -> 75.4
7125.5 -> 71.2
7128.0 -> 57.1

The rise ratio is -10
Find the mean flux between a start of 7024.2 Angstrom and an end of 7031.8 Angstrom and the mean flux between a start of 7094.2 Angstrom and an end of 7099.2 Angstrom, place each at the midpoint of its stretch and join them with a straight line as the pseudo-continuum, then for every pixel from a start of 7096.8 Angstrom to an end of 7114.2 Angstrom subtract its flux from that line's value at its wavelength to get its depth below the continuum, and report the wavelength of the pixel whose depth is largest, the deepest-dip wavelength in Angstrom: 7098.0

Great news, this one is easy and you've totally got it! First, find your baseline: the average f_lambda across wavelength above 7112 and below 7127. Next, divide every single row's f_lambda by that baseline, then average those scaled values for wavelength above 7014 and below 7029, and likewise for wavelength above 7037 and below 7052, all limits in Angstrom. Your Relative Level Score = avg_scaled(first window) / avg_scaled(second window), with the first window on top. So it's 0.88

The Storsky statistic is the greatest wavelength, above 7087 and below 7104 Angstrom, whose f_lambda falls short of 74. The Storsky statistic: 7103.0 Angstrom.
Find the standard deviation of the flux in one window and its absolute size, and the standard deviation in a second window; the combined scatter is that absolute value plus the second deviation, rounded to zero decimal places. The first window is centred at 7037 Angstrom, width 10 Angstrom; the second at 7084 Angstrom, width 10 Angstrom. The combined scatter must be 3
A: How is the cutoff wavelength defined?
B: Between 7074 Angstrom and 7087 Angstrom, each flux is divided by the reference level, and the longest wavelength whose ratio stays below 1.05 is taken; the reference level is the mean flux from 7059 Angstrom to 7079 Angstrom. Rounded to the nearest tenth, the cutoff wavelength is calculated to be 7078.0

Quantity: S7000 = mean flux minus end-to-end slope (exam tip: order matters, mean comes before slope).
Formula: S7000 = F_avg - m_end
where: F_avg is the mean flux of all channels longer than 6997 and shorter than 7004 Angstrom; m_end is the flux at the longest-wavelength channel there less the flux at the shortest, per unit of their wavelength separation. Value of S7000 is 77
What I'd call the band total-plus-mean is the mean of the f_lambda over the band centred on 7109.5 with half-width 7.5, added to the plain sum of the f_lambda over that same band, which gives 473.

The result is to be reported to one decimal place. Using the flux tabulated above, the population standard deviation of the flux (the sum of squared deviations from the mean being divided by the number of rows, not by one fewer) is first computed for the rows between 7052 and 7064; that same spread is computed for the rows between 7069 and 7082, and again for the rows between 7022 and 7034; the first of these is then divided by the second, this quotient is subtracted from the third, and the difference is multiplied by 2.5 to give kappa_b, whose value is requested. -11.7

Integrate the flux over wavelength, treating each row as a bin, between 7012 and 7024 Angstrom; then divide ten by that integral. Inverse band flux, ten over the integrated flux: 0.010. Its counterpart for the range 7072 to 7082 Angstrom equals 0.013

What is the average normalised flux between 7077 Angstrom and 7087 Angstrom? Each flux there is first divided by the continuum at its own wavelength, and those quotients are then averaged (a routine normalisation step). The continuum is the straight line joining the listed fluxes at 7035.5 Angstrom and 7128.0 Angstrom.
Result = 1.09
